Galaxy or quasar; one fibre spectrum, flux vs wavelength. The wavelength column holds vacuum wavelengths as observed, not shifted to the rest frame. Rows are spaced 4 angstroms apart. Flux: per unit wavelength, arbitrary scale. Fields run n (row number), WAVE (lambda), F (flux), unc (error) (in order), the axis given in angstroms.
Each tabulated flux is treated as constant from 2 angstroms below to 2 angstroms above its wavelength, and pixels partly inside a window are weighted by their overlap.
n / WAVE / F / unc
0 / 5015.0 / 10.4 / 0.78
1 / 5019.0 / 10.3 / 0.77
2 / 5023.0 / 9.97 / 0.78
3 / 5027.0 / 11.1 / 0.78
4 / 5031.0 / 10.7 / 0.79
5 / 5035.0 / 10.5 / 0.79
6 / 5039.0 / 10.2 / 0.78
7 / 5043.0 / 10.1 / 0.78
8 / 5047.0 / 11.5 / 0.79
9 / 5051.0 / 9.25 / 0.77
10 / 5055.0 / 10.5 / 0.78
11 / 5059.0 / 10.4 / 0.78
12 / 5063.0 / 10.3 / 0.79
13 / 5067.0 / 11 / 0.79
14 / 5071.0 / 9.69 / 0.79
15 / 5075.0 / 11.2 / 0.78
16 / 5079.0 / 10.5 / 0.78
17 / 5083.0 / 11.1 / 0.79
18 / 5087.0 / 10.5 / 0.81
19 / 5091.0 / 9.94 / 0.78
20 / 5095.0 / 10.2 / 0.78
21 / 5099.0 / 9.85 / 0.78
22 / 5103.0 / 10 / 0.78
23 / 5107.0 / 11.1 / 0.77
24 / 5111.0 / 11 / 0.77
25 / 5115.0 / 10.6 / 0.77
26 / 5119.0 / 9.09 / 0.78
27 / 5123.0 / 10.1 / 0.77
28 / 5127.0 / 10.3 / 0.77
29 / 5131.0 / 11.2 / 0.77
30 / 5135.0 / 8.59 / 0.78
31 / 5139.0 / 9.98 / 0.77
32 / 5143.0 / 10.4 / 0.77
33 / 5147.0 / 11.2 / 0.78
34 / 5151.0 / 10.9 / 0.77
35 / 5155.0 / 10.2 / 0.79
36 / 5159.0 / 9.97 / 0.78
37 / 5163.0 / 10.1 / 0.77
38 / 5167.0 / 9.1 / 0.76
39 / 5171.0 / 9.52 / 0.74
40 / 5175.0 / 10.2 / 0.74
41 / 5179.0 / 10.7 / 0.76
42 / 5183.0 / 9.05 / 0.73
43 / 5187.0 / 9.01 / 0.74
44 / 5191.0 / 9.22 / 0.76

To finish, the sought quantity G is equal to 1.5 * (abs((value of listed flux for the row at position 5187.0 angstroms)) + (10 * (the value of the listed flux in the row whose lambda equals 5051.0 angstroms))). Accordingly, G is 152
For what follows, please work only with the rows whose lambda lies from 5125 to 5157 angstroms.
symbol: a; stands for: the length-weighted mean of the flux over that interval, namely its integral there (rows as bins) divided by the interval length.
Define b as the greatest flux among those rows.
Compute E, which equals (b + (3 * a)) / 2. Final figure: 21.1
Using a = 10.3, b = 11.2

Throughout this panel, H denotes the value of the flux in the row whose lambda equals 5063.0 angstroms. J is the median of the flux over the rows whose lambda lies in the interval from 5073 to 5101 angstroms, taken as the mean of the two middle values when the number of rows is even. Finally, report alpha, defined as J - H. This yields 0.20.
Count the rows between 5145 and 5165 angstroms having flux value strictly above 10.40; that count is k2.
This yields 2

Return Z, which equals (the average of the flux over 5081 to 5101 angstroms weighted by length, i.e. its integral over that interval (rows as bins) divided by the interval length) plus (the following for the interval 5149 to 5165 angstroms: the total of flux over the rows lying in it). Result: 51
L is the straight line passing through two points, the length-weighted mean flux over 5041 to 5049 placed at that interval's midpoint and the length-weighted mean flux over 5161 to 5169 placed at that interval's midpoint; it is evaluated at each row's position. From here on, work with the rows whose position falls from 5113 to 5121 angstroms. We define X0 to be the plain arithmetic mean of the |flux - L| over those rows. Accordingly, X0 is 0.7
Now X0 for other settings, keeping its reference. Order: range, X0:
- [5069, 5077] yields 0.8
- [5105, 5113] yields 0.9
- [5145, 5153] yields 1.3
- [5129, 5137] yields 1.3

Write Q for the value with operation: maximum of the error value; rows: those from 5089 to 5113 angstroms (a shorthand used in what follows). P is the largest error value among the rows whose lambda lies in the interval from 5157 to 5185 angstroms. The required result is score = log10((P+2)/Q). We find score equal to 0.552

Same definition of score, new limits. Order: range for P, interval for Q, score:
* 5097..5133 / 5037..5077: 0.546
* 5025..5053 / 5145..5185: 0.548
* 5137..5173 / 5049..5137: 0.537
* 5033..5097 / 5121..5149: 0.557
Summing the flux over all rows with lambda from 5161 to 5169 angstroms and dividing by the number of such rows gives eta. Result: 9.6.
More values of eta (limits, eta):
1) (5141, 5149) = 10.8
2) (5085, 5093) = 10.2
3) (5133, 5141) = 9.3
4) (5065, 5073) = 10.3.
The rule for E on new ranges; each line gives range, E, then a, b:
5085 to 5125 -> 20.9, 10.2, 11.1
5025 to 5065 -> 21.4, 10.5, 11.5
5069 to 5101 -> 21.2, 10.4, 11.2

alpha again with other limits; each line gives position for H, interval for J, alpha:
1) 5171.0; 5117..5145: 0.58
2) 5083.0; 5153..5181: -1.00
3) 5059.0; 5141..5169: -0.20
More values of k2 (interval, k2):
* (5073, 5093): 4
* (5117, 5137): 1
